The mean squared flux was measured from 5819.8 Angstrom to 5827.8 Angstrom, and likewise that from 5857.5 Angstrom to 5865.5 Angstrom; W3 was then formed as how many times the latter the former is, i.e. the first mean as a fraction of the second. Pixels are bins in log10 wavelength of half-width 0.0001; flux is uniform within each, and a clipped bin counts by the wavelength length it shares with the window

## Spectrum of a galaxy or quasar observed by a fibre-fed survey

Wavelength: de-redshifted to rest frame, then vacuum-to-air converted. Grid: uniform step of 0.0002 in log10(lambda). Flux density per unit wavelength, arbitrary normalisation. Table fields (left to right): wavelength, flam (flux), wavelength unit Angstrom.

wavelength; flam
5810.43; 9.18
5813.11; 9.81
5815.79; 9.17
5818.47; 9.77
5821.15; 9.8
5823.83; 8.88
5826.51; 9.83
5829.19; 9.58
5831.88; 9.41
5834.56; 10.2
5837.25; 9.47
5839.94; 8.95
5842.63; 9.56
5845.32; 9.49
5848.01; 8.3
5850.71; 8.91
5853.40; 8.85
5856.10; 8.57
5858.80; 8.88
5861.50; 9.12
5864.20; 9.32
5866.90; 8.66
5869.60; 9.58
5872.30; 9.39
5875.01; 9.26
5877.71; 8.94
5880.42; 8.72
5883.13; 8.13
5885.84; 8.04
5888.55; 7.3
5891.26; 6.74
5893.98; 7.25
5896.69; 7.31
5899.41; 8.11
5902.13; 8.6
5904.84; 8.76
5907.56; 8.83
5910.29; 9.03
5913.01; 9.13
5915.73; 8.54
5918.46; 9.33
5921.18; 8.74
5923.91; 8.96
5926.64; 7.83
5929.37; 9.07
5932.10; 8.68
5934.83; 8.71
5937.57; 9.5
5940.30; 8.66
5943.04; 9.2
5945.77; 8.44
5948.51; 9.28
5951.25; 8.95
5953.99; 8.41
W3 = 1.09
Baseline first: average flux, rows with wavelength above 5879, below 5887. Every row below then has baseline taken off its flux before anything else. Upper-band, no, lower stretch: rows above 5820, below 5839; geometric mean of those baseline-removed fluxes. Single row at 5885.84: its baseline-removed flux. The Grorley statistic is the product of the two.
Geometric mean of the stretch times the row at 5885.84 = -0.32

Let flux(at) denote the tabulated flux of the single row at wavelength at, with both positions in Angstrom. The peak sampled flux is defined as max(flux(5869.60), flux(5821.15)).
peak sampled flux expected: 9.80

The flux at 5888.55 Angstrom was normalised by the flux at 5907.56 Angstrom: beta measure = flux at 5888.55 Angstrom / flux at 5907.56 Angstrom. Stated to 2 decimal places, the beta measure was 0.83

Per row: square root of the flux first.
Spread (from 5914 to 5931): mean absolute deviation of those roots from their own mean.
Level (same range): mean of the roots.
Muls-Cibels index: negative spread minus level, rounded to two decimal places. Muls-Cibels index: -3.02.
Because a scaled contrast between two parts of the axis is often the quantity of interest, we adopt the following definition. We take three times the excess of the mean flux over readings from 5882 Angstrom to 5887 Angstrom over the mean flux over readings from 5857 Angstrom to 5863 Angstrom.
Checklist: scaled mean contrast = -2.7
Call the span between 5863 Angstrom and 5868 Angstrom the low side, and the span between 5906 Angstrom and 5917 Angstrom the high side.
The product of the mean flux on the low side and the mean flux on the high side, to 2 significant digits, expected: 80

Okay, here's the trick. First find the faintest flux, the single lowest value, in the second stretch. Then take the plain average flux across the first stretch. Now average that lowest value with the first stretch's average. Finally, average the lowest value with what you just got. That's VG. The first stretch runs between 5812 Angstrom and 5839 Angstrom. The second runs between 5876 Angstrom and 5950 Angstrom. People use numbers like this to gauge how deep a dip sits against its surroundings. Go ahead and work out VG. 7.5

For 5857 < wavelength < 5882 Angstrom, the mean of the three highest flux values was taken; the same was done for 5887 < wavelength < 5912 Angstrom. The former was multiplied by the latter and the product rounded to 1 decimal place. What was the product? 83.7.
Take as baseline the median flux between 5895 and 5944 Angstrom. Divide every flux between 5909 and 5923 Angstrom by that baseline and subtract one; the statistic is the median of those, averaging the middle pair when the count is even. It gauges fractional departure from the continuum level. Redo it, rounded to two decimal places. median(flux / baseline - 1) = 0.03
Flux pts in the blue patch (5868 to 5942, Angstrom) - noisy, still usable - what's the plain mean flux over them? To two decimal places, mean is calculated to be 8.56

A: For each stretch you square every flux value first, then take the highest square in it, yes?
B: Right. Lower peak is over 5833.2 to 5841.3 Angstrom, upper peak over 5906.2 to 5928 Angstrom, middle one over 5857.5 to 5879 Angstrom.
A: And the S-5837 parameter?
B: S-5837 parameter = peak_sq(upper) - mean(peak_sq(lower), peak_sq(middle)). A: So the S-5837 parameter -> -11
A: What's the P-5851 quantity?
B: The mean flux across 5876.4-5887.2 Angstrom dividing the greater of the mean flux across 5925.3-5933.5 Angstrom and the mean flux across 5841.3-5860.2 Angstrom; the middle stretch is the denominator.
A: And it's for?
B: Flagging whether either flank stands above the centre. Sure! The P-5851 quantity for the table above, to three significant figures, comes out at 1.06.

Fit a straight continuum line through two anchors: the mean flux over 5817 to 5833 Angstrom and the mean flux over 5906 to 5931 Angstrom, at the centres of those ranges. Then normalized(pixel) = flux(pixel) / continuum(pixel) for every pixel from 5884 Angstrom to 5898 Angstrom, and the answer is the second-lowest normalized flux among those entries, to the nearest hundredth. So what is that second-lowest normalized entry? 0.80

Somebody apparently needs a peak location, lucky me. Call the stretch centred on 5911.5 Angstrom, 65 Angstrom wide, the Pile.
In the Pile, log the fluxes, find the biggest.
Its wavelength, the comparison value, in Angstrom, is 5937.57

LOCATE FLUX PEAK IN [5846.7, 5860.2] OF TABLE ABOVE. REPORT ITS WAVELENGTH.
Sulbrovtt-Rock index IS 5850.71 Angstrom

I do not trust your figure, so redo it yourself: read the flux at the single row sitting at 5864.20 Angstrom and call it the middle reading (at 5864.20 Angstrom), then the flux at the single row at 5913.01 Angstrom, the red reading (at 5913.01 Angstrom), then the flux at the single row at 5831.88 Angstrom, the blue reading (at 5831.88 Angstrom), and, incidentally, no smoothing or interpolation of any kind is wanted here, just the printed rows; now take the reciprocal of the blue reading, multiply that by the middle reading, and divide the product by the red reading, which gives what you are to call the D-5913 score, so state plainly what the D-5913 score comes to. 0.108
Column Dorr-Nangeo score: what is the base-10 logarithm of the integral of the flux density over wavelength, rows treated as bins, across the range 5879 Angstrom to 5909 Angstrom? 2.38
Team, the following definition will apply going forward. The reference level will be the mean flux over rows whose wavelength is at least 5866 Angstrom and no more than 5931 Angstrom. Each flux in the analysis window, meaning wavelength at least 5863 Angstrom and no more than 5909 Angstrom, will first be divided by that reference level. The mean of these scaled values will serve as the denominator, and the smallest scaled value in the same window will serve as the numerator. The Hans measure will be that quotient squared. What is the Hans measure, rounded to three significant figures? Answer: 0.643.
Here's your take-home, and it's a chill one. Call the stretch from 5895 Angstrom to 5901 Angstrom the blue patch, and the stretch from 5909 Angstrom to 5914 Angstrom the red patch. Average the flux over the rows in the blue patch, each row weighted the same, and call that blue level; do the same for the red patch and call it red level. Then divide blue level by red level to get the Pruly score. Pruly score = 0.85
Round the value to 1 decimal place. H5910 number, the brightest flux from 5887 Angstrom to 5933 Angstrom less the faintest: 2.6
